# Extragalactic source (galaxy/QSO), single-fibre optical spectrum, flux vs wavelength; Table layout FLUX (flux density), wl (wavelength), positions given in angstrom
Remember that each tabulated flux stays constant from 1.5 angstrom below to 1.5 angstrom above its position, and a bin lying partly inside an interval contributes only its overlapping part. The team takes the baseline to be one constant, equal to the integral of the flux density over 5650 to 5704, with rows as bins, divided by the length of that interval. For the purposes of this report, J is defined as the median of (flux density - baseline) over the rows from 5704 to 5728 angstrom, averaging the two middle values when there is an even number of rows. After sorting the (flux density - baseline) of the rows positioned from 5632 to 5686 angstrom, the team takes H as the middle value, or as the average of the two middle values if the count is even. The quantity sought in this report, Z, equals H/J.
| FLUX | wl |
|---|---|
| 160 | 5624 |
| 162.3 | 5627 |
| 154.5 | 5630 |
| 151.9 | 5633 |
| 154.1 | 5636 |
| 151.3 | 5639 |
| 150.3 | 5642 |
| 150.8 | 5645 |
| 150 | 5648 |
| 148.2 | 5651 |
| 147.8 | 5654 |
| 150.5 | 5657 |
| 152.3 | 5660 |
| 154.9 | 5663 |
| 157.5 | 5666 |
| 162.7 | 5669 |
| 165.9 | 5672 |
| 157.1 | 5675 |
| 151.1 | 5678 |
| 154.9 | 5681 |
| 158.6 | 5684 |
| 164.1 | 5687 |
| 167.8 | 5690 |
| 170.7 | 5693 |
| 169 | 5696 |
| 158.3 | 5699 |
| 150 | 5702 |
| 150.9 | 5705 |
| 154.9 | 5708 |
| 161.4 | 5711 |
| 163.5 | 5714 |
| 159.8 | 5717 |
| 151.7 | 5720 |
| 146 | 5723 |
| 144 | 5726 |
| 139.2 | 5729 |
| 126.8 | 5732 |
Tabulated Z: 1.3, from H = -6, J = -5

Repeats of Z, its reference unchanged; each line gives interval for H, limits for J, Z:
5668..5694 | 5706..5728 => -1.6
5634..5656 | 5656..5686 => 4.0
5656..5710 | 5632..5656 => 0.1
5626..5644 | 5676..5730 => 3.8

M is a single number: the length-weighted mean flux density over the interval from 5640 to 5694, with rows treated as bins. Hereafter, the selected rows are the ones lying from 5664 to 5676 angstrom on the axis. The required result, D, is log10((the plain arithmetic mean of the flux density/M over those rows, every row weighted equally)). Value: 0.013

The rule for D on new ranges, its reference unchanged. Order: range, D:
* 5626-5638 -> -0.001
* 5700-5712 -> -0.005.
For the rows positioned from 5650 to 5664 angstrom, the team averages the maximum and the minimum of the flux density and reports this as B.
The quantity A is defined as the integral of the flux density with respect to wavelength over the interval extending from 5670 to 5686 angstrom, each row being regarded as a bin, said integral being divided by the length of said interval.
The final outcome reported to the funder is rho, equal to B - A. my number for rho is -7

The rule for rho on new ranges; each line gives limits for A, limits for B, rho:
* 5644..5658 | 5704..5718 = 8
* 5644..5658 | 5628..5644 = 3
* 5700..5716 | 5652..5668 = -4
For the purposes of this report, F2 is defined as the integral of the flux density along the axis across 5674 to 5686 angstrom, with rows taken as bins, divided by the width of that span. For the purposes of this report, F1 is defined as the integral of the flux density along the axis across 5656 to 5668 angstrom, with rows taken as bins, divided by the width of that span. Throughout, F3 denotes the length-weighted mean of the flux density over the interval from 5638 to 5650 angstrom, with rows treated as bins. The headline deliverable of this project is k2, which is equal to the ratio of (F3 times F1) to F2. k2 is 149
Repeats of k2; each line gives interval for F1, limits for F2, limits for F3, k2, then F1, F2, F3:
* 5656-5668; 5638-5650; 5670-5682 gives 162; 154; 150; 158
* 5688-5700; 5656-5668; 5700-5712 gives 167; 167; 154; 154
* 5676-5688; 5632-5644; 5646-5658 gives 154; 157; 152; 149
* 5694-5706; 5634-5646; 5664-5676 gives 167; 158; 152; 161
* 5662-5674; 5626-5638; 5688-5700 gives 172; 160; 155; 167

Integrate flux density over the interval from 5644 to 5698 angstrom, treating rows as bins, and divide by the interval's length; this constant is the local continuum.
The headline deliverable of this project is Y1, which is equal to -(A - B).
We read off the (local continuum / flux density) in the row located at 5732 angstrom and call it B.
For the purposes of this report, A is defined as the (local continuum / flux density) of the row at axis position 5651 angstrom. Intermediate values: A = 1.06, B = 1.24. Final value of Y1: 0.179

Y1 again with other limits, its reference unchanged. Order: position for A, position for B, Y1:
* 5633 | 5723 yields 0.042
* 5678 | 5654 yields 0.023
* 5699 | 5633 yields 0.042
